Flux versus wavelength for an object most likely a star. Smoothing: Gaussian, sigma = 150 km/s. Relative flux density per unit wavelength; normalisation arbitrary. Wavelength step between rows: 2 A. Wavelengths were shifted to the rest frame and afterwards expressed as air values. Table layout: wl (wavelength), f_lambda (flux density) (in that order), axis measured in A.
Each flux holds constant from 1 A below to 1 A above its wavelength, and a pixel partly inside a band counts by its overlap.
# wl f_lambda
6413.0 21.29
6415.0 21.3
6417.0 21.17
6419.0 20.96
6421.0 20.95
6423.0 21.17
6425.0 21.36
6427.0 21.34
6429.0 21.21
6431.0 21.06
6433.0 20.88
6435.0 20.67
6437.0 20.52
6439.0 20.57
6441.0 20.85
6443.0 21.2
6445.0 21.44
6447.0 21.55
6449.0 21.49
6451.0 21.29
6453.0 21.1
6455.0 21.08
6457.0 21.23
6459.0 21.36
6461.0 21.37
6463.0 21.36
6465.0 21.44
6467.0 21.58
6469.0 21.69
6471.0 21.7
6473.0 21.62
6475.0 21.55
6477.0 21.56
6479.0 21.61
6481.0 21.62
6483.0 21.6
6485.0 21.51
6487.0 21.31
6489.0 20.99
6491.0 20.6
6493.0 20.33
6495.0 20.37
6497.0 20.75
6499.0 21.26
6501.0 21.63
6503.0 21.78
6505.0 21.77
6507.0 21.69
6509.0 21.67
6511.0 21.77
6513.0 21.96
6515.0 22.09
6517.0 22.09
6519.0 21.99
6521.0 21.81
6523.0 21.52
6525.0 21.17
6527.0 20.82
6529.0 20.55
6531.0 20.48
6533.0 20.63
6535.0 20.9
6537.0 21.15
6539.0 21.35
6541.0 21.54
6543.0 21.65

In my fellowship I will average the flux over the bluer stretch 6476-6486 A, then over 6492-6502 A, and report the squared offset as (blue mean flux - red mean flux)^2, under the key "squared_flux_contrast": 0.51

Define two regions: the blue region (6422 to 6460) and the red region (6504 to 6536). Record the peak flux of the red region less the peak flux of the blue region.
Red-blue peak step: 0.54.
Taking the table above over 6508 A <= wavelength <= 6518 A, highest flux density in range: 22.09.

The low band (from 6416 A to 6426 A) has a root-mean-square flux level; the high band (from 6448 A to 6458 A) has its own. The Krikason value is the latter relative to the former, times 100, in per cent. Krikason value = 101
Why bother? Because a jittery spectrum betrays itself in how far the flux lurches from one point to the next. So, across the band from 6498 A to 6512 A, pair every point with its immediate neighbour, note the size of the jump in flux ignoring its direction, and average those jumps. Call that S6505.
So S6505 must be 0.12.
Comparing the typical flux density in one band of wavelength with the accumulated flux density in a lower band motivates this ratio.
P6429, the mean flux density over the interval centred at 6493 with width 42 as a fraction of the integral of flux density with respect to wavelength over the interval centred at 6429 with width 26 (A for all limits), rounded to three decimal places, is 0.039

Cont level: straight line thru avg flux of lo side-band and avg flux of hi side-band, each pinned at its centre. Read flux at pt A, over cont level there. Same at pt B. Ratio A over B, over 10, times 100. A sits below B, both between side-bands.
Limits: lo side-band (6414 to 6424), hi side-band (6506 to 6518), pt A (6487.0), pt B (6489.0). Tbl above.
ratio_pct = 10.16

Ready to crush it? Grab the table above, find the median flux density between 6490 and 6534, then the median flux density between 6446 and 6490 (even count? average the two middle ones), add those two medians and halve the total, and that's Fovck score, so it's 21.5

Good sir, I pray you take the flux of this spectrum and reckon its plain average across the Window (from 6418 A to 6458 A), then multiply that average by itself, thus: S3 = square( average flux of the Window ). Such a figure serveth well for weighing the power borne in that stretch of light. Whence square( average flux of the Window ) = 445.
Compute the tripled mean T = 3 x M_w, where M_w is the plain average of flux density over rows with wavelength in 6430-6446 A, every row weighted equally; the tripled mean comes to 62.7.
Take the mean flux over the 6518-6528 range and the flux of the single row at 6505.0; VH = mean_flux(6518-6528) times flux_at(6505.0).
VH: 467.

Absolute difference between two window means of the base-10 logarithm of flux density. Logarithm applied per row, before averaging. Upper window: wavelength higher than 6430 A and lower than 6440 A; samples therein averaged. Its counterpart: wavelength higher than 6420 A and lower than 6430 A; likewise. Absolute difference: 0.010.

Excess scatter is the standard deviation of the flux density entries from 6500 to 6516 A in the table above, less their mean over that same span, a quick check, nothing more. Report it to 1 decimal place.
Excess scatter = -21.6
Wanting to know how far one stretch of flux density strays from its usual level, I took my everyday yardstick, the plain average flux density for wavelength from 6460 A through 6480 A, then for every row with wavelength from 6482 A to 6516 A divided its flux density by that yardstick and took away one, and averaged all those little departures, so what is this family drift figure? -0.0088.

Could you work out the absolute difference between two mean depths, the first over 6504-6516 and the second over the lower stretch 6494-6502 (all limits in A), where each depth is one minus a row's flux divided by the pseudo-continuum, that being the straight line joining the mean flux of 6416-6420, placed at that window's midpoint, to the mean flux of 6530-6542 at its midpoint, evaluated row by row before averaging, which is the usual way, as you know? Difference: 0.039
